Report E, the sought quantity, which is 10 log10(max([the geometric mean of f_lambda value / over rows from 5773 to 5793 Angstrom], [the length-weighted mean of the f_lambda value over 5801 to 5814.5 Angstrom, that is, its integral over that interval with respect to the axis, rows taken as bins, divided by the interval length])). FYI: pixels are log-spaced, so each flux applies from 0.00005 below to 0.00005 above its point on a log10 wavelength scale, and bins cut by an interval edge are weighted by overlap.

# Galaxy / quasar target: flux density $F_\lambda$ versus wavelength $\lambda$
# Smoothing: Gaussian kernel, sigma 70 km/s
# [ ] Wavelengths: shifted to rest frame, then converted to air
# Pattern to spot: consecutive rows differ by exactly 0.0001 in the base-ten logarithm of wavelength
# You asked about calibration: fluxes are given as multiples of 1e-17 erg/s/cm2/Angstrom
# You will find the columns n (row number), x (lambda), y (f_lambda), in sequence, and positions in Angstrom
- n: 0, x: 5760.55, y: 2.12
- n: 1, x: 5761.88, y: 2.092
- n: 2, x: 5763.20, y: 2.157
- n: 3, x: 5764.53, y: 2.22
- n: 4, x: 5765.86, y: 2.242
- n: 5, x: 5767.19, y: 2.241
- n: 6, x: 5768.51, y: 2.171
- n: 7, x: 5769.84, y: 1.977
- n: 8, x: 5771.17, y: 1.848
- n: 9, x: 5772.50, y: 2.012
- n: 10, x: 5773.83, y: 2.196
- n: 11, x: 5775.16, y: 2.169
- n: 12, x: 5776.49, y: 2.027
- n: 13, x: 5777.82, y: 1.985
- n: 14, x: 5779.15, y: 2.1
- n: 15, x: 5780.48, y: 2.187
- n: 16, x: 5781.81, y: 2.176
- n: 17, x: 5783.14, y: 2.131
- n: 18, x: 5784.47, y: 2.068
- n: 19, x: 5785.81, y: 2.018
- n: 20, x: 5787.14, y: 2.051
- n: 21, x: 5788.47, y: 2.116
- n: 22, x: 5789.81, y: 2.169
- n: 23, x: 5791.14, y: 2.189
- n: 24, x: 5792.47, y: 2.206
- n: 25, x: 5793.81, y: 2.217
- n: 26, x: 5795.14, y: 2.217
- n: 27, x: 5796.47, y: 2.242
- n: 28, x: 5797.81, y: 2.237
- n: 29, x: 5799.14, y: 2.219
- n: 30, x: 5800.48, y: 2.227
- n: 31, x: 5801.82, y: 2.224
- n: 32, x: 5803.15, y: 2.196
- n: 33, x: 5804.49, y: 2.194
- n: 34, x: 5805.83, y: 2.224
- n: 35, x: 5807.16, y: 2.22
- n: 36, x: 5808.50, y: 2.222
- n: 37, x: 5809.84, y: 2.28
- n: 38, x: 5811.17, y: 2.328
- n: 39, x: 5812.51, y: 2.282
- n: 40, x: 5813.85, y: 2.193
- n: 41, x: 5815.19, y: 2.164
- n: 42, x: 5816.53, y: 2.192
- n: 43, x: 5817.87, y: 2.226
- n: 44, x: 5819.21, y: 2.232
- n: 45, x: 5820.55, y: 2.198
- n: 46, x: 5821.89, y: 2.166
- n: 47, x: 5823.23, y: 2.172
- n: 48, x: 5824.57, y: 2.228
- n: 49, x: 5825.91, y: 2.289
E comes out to 3.50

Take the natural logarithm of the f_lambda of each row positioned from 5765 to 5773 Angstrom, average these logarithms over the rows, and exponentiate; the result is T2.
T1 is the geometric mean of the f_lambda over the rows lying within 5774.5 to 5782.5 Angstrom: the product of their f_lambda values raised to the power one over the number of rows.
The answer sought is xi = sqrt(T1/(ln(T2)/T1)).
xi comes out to 2.46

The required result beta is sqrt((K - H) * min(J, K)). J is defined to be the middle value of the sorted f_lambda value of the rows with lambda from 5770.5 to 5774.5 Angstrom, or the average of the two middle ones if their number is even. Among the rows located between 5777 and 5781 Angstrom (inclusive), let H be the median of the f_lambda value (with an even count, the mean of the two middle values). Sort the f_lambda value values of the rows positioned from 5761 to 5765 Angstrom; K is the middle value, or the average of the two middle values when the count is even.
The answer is 0.34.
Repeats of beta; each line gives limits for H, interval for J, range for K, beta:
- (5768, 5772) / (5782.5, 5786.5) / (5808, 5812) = 0.79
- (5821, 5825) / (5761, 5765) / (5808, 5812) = 0.48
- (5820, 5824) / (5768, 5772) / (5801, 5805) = 0.22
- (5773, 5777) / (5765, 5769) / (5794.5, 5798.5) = 0.39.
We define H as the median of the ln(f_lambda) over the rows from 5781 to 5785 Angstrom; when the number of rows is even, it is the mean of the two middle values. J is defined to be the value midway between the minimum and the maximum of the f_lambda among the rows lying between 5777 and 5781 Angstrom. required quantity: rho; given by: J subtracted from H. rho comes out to -1.33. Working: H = 0.76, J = 2.09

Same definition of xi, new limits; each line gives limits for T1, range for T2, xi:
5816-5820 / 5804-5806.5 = 2.49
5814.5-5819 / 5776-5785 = 2.55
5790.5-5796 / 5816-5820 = 2.47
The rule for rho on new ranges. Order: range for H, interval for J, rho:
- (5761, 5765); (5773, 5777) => -1.34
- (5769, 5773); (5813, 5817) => -1.50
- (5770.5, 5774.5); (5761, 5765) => -1.46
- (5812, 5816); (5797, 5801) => -1.44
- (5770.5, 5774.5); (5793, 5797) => -1.53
